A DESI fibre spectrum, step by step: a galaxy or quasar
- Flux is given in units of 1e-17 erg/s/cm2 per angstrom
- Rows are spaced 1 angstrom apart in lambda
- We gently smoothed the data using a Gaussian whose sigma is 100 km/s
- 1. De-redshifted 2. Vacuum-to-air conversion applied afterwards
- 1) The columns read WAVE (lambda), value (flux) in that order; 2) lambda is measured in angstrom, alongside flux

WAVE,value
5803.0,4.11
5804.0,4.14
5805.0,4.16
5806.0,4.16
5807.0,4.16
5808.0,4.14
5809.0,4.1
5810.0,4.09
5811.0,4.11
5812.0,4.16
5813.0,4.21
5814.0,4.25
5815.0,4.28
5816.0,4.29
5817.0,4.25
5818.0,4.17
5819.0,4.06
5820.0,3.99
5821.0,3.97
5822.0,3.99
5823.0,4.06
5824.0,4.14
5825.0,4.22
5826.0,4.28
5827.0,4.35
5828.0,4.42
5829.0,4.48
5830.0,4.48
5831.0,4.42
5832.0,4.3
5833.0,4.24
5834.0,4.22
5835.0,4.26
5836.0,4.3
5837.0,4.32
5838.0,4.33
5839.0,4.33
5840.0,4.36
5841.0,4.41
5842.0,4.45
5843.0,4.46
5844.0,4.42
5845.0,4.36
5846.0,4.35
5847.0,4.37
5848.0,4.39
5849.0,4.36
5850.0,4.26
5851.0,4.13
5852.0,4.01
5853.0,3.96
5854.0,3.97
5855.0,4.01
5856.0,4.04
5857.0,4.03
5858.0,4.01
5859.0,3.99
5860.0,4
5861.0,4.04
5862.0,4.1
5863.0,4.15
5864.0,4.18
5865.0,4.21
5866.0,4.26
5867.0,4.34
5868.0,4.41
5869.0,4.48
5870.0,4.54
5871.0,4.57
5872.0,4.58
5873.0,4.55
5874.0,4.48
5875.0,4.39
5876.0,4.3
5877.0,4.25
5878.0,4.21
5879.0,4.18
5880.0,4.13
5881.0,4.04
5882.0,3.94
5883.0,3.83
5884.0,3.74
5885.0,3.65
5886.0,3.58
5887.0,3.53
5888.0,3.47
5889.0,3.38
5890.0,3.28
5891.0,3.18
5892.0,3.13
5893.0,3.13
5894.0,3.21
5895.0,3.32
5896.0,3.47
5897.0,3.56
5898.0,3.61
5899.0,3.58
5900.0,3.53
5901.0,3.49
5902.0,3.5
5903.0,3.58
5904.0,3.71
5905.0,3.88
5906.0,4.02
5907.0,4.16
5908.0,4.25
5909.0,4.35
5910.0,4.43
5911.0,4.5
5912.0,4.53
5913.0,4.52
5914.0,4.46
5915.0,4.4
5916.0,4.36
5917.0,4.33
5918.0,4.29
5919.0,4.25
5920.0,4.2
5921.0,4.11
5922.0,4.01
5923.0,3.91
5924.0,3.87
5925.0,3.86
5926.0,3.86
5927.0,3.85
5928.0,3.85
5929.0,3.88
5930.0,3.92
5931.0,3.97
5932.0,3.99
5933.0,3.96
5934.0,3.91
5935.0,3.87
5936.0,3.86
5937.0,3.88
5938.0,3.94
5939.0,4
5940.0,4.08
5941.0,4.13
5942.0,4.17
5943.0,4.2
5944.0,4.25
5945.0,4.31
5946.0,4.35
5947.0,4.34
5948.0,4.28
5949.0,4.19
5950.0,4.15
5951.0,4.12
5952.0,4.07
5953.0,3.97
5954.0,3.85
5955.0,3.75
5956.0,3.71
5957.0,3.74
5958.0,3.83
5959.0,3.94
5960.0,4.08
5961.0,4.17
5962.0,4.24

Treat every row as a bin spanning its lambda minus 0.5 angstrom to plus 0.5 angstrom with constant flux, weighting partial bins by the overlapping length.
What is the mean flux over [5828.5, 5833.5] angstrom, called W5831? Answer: 4.38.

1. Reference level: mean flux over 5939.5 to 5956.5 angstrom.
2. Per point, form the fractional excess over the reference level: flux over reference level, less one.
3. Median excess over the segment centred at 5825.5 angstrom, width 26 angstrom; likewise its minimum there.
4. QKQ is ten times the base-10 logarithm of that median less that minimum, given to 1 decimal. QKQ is -11.6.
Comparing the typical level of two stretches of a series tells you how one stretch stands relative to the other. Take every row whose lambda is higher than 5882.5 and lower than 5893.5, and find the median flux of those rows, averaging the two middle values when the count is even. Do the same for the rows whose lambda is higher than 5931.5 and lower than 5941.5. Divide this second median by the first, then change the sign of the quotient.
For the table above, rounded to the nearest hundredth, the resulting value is -1.14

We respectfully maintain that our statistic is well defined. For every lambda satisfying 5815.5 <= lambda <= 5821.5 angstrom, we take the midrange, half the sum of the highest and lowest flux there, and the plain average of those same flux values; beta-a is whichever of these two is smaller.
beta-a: 4.12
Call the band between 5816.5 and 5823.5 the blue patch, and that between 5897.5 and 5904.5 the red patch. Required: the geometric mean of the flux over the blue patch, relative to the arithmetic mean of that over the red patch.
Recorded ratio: 1.14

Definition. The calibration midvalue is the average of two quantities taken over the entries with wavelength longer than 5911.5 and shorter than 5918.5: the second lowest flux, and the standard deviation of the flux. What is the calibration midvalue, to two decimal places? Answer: 2.21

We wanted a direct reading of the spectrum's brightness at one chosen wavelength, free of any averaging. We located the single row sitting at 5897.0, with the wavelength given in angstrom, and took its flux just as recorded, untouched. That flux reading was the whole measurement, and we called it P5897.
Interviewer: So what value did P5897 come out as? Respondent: 3.56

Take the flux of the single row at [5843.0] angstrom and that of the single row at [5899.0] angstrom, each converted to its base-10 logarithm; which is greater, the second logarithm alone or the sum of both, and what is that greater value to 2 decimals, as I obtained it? 1.20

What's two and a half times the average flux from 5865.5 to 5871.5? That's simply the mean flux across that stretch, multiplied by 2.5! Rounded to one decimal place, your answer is 11.1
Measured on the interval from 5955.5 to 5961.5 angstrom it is 9.8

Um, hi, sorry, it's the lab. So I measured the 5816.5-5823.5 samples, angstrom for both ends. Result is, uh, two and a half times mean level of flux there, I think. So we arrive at 10.2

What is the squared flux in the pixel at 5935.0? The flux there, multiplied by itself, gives 15.0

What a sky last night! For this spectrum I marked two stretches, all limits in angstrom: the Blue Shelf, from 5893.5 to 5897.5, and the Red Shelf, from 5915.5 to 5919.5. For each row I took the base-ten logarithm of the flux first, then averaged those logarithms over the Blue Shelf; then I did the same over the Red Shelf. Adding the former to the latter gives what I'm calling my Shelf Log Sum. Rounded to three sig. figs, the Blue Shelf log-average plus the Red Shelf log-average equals 1.16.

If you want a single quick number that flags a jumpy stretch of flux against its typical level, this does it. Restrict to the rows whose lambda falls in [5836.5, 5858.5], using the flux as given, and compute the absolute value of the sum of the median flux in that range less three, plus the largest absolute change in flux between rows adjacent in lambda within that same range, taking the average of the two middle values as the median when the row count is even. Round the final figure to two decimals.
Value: 1.46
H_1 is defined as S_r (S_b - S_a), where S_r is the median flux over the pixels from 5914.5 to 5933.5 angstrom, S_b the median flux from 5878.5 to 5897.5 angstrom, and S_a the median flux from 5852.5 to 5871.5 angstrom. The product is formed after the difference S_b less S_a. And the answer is -2.3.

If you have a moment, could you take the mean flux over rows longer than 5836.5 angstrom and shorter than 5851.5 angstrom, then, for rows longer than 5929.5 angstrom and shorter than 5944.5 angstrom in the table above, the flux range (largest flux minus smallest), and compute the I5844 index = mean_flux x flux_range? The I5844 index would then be 1.70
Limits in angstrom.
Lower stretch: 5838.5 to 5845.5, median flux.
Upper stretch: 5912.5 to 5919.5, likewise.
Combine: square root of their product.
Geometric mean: 4.38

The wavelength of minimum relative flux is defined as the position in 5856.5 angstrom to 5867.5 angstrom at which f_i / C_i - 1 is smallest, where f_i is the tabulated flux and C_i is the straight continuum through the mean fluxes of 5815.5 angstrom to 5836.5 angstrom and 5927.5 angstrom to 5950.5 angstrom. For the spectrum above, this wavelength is 5859.0 angstrom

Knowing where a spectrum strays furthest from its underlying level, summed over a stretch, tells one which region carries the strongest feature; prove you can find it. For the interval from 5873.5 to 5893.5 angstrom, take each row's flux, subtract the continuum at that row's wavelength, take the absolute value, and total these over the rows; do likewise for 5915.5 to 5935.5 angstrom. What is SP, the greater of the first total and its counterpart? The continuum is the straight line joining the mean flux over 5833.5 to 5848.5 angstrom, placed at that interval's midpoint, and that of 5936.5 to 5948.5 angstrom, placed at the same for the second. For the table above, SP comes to 10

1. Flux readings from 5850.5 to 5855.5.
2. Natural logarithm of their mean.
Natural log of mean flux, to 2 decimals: 1.39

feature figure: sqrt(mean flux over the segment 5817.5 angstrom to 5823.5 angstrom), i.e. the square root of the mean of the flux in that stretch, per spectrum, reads 2.01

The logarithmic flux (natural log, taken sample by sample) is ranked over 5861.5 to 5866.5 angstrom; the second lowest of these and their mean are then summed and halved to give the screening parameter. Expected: 1.43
